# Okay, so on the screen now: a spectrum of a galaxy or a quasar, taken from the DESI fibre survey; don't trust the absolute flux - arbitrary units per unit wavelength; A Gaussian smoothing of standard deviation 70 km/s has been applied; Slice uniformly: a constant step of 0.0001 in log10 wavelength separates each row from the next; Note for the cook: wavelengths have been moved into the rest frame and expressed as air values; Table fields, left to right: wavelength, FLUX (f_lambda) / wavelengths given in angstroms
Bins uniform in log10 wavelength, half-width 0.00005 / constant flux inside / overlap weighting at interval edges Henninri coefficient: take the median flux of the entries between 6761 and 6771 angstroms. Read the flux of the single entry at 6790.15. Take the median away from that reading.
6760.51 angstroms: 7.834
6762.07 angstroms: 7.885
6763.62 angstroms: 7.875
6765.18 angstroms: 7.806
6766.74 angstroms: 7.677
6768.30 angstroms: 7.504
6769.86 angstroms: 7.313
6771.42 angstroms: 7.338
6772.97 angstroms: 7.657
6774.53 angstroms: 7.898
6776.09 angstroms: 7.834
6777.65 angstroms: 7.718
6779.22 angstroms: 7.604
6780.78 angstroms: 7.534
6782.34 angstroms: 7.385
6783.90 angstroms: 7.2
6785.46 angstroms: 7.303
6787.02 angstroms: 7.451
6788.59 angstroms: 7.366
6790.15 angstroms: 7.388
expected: -0.35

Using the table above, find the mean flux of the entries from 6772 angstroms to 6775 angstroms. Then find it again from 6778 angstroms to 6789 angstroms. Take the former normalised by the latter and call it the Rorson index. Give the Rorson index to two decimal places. 1.05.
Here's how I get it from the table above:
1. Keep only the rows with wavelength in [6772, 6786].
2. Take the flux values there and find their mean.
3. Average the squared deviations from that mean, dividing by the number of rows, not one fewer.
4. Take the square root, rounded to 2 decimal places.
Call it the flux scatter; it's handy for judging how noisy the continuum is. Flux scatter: 0.22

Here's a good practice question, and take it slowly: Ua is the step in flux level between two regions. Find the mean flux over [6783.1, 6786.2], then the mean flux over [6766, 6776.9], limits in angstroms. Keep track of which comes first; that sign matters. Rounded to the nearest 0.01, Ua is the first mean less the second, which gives -0.35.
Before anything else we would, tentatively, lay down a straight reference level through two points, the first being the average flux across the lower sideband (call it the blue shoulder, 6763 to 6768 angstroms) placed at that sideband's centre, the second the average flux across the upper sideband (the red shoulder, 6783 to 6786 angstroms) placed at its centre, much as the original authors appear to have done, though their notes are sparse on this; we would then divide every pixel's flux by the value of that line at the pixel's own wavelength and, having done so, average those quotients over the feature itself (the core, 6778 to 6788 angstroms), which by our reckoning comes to 1.016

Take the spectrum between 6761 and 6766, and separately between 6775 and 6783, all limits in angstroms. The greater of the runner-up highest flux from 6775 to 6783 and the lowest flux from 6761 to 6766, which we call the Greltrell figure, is 7.81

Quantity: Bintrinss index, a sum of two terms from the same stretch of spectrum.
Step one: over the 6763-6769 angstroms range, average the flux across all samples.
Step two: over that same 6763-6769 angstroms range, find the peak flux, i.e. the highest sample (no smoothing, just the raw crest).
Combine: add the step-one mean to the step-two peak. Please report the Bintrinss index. 15.6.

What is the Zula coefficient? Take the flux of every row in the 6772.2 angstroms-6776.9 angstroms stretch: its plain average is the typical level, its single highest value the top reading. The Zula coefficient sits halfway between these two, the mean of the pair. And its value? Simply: 7.85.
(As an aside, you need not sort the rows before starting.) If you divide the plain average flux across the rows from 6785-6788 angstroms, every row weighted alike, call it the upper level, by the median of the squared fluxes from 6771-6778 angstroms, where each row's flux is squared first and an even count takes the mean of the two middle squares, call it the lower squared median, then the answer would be 0.124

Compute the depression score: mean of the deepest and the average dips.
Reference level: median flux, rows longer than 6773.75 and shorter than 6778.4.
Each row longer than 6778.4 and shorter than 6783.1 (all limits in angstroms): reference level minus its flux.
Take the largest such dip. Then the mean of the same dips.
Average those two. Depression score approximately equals 0.39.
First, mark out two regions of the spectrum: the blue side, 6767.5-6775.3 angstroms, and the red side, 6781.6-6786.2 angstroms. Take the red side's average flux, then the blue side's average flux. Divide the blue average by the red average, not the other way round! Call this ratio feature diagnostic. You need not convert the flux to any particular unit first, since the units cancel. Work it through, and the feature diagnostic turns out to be 1.03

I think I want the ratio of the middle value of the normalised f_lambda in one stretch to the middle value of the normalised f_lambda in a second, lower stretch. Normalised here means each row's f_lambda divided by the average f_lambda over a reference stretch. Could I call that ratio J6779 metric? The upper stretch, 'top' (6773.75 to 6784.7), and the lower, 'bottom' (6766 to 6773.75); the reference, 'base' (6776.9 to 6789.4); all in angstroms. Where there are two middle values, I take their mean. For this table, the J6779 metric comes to 1.013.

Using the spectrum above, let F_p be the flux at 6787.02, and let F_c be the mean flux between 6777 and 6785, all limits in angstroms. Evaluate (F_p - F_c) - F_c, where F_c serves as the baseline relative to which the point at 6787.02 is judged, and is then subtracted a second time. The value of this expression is -7.5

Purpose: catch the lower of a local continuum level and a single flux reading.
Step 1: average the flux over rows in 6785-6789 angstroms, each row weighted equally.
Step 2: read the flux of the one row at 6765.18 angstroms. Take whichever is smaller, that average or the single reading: 7.37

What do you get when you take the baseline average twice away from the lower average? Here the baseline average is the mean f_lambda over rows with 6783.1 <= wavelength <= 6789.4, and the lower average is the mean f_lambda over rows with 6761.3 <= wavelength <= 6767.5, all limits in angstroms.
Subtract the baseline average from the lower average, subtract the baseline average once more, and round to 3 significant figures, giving -6.85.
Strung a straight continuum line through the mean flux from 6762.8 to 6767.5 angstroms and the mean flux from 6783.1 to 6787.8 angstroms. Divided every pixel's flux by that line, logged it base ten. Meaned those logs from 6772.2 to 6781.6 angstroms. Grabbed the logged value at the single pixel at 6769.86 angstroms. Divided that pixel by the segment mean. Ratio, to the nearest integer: -2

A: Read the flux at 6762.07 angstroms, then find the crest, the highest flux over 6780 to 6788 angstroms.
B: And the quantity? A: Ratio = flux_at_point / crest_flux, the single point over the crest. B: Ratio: 1.05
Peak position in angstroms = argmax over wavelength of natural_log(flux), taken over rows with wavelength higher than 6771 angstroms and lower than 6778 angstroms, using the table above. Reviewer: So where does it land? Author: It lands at 6774.53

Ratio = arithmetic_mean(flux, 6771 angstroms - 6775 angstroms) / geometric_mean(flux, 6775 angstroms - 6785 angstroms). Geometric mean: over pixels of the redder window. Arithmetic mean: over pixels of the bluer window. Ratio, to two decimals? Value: 1.01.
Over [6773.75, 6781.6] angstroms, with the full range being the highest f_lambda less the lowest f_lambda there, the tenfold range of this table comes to 3.6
